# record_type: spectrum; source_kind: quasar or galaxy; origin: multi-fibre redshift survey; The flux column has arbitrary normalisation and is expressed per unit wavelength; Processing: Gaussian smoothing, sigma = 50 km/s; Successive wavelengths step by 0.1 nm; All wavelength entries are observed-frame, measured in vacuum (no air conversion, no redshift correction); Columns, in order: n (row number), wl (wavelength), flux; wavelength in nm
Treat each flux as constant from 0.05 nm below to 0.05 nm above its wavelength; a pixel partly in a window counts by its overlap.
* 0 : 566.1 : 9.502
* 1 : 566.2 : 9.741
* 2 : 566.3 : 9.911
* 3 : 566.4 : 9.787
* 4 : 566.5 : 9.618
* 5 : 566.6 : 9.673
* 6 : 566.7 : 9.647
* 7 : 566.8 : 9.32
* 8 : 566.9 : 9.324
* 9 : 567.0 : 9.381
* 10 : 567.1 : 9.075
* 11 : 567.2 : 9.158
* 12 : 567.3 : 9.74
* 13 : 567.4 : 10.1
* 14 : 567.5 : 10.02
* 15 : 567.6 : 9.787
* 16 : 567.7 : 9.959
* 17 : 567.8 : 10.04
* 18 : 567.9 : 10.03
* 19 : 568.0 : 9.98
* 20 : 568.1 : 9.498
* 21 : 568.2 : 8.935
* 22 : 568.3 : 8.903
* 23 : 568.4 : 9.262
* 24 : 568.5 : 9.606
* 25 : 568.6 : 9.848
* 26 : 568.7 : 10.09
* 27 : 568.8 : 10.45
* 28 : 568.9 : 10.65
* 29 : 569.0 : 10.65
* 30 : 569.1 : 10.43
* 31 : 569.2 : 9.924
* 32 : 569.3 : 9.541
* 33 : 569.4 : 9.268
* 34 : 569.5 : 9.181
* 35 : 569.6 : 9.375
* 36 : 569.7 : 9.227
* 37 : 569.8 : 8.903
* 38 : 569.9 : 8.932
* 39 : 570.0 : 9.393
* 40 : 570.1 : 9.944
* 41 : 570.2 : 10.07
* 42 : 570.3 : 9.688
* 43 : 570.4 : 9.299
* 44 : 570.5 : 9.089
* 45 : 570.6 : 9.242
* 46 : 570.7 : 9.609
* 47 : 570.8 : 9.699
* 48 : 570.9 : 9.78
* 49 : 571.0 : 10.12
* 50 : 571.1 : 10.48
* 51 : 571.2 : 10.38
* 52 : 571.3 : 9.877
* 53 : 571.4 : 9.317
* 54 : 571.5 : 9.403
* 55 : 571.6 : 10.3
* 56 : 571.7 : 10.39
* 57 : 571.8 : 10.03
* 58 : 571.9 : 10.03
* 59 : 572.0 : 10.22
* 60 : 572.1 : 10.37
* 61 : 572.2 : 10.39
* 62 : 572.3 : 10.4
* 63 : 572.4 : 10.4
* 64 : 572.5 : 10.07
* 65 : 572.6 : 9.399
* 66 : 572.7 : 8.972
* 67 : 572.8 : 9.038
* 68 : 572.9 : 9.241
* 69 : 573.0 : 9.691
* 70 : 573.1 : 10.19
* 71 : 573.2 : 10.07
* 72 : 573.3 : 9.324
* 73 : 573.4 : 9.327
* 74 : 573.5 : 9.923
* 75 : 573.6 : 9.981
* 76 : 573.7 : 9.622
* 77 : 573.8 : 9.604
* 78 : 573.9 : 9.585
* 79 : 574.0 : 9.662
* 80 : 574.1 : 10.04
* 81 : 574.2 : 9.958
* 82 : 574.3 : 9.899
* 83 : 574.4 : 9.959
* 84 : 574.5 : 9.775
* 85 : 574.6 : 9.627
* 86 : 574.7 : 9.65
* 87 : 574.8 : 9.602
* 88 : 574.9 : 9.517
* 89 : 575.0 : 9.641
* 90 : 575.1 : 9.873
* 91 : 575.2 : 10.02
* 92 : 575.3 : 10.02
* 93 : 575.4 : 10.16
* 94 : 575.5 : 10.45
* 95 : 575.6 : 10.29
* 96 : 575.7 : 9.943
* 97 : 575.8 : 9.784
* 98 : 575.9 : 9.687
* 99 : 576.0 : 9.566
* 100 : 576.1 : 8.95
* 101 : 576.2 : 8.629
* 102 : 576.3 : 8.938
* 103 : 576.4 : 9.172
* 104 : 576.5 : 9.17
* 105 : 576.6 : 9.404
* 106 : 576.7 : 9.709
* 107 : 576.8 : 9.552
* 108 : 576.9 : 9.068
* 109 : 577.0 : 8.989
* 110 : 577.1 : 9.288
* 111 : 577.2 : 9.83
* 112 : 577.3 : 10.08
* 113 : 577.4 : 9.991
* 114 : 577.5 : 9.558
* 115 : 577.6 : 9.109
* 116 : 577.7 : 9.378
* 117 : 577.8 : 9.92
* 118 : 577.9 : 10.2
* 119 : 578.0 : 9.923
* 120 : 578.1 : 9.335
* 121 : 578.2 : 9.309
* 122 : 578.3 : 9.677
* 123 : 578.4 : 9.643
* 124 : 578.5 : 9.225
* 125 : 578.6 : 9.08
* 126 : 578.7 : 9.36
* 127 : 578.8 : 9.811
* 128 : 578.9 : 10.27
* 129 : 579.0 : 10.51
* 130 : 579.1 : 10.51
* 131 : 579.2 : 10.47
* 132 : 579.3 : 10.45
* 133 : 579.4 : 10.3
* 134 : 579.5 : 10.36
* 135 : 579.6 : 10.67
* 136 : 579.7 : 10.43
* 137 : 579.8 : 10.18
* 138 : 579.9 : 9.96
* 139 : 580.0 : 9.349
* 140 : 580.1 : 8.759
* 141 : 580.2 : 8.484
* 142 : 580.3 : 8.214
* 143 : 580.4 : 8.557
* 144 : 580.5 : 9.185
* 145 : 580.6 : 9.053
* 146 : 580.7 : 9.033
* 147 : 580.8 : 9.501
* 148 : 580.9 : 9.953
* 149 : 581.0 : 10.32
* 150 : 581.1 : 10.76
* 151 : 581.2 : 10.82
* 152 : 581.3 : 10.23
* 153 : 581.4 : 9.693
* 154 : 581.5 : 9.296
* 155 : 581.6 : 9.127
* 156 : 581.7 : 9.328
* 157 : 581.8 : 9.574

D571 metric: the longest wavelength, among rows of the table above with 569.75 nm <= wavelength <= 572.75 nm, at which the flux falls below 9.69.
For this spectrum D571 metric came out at 572.7 nm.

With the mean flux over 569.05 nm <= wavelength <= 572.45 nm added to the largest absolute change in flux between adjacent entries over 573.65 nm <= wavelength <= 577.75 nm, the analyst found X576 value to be 10.4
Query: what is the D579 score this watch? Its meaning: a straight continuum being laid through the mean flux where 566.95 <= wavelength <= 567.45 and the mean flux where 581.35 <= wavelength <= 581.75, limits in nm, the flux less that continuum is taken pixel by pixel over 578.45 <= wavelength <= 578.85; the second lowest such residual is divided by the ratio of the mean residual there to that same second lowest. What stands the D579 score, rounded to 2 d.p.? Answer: -1.47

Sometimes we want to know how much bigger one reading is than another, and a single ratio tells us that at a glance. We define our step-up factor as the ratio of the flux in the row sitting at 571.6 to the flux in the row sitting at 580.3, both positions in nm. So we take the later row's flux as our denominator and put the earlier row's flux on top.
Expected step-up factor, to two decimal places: 1.25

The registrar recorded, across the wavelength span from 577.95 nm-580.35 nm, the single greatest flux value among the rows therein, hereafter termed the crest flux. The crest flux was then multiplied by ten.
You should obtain 107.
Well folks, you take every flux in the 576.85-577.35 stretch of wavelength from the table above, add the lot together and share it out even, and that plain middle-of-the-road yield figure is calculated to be 9.5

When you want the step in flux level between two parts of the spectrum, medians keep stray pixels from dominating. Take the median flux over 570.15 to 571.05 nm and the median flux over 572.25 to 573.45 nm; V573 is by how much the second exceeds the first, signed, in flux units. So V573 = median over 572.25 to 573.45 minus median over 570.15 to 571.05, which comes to -0.143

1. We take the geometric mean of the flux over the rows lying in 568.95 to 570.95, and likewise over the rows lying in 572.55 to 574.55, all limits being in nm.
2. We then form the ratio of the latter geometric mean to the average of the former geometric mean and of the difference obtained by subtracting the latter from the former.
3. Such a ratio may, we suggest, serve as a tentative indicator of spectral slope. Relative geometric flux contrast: 2.04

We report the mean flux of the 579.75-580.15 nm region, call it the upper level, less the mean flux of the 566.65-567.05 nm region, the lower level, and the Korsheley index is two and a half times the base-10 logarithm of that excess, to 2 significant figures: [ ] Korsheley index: -2.1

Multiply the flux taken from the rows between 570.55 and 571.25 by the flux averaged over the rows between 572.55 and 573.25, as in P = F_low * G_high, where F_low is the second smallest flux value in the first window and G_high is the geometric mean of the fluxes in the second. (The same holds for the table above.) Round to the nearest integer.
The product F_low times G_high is 91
